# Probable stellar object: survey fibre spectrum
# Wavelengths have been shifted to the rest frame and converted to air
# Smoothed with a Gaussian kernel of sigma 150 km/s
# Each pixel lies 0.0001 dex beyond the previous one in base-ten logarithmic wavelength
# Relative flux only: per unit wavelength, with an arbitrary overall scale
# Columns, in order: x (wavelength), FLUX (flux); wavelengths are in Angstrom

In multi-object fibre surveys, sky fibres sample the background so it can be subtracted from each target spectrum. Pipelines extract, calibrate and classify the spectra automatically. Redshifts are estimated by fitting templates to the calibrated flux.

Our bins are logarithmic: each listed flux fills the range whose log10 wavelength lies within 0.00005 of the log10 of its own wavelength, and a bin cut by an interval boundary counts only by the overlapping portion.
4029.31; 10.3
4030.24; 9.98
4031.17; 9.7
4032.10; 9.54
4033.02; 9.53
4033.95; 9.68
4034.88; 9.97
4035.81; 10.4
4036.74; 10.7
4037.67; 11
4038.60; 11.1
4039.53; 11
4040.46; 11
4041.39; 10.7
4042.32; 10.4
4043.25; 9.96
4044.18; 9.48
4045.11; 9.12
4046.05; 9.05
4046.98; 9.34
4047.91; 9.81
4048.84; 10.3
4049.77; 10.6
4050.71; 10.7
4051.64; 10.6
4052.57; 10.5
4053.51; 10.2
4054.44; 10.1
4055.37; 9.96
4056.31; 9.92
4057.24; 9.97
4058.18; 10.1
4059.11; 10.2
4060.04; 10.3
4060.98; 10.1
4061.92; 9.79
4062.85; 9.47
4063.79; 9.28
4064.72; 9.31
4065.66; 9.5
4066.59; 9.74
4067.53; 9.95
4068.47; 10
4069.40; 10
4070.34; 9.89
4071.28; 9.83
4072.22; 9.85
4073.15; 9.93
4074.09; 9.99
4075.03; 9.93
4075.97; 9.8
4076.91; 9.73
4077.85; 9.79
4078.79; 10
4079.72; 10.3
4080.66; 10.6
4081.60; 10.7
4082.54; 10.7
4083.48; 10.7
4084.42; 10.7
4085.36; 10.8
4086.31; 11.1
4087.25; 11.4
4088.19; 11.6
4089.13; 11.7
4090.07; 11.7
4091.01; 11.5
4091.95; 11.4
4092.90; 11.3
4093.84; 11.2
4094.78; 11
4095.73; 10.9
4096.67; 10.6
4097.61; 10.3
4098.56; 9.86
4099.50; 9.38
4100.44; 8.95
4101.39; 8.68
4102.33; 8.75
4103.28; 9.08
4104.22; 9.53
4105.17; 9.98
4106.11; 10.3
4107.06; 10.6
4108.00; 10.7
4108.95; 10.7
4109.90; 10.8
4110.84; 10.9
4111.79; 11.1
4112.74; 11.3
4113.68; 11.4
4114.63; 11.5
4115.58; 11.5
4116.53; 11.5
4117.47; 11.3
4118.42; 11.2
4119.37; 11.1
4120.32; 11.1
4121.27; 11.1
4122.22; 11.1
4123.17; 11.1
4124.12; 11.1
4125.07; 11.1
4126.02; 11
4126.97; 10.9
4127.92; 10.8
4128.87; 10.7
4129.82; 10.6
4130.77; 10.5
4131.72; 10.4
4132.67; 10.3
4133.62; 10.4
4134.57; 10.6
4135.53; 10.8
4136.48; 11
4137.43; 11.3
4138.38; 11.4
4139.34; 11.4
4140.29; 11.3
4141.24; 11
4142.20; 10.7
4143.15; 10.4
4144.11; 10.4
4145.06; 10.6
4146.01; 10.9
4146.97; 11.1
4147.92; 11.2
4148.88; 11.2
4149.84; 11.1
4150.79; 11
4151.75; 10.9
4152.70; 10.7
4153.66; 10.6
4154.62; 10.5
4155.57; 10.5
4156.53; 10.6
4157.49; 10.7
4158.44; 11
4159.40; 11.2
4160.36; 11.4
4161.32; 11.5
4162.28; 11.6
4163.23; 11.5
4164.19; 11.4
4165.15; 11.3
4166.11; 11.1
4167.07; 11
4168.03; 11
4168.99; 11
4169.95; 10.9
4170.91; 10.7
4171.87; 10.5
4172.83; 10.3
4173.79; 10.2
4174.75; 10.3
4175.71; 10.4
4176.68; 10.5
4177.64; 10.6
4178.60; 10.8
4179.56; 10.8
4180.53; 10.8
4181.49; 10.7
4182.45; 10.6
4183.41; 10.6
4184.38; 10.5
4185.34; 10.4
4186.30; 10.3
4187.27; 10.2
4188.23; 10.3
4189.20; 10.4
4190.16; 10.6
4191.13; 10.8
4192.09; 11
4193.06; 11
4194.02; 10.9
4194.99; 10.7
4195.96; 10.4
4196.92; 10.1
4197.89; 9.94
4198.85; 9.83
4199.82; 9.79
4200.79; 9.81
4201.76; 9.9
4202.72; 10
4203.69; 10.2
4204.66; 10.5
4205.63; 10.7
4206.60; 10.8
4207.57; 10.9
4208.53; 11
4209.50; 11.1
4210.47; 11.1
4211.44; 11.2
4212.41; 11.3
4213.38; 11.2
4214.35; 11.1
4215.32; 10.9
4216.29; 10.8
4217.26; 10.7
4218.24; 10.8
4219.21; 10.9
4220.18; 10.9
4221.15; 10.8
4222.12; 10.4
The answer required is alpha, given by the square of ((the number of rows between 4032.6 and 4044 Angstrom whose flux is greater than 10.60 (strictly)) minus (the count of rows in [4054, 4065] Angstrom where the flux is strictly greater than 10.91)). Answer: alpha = 36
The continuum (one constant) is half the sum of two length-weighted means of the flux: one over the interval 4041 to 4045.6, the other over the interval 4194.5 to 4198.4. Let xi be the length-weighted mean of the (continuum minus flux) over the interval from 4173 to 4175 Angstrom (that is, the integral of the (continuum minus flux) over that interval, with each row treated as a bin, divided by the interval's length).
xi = -0.2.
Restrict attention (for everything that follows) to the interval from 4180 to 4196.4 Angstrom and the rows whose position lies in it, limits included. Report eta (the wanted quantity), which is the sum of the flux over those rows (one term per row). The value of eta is 180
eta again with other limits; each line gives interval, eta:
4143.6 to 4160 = 184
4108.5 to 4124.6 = 190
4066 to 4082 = 170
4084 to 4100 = 186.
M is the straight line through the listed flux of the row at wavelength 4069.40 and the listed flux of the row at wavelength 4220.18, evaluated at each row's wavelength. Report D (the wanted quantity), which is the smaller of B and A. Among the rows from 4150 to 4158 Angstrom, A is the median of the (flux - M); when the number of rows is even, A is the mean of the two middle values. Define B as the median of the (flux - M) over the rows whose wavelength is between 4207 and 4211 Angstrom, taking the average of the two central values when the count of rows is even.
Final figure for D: 0.1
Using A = 0.1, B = 0.21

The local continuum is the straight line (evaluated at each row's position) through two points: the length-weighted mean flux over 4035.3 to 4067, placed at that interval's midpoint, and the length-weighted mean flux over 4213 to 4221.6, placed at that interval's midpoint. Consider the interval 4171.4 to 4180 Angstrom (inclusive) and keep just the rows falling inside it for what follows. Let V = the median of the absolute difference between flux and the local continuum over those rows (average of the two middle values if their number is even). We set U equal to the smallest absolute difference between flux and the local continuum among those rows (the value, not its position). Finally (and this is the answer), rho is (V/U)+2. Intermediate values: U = 0.08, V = 0.2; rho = 4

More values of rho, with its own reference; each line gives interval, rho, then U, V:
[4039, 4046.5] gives 9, 0.11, 0.8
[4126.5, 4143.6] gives 20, 0.01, 0.3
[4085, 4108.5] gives 33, 0.03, 0.9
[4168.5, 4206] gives 14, 0.02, 0.3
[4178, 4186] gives 6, 0.03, 0.1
